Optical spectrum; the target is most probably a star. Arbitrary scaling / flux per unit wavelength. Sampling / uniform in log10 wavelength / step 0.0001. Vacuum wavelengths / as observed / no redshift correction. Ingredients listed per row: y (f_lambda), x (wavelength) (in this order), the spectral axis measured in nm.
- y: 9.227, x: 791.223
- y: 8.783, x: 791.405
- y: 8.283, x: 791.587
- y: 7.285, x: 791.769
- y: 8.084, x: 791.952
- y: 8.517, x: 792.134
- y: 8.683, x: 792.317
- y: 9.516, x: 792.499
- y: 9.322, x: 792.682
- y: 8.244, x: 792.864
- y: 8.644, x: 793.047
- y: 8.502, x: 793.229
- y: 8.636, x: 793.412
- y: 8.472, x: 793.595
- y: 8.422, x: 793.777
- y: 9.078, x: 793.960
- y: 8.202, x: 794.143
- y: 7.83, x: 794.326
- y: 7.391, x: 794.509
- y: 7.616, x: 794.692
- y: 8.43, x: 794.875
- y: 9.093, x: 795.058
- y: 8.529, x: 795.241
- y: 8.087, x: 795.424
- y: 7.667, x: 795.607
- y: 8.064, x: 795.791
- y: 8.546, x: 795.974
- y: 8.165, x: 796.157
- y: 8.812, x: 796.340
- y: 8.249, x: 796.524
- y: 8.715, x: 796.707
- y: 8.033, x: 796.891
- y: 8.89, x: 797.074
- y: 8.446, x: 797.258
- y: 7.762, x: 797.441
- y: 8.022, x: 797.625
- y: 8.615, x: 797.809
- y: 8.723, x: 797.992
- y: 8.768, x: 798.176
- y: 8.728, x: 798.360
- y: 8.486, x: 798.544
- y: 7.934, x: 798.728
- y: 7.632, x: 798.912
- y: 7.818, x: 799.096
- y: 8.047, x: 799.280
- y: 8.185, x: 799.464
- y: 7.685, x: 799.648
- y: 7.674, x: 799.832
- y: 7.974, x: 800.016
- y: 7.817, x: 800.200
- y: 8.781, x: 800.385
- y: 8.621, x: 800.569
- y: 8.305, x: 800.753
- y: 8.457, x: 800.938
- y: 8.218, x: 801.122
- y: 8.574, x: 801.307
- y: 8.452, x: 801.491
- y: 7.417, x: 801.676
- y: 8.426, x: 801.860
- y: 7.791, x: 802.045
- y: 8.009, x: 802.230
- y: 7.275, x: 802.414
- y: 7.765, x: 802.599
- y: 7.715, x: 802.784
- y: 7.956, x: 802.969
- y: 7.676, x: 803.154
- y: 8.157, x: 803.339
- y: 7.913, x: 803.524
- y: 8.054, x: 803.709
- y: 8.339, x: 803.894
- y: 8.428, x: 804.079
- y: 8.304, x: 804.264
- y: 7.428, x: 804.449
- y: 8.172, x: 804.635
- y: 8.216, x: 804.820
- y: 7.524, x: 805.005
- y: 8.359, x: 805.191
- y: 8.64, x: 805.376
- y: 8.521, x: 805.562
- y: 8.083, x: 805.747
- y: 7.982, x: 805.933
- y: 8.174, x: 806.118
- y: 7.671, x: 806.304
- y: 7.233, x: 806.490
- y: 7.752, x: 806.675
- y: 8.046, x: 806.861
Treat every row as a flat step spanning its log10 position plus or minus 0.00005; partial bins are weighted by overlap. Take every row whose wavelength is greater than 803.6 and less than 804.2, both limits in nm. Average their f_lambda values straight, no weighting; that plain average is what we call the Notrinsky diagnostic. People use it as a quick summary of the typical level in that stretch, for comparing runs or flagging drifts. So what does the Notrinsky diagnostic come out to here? 8.27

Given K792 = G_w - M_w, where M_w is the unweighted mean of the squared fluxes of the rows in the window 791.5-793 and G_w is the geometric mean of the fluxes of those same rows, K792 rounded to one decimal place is -64.1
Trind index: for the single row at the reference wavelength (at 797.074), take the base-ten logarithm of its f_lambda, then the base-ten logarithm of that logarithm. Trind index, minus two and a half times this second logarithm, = 0.057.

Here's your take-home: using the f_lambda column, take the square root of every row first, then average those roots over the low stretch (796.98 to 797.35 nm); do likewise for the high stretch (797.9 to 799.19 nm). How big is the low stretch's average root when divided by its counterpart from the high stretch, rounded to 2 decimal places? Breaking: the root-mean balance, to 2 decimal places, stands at 1.02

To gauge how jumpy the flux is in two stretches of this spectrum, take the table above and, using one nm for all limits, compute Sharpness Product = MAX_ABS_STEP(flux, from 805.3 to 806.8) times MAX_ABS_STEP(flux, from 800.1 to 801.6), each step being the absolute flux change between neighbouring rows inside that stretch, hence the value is 0.5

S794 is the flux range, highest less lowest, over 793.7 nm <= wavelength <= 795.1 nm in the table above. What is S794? 1.70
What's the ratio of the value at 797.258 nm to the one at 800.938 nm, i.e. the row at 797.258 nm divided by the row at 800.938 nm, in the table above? 1.00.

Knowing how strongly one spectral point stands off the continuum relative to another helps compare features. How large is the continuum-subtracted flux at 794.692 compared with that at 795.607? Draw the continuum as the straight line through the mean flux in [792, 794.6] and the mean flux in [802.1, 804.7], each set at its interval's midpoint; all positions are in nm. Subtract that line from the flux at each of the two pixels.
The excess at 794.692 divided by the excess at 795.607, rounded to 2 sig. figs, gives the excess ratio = 1.1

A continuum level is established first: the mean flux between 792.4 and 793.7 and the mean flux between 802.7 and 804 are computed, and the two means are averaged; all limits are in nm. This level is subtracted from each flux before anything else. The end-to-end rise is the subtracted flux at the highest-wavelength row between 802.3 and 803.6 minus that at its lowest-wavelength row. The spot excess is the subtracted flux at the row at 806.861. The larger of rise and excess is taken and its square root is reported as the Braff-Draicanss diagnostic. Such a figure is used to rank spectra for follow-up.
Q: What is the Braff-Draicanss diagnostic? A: 0.80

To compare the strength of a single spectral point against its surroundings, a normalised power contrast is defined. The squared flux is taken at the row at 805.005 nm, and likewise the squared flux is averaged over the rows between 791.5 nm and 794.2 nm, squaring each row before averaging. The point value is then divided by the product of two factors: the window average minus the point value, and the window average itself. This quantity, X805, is 0.0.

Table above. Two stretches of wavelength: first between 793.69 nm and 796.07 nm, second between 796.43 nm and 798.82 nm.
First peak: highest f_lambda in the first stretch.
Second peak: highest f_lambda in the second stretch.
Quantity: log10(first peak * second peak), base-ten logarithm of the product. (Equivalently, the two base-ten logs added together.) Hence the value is 1.91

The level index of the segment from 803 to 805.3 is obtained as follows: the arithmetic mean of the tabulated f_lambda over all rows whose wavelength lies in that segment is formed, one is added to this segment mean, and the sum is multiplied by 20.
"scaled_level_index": 181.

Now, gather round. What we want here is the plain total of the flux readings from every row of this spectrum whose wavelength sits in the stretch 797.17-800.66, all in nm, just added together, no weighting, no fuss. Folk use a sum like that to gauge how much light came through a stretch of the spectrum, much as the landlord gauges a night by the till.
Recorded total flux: 155.7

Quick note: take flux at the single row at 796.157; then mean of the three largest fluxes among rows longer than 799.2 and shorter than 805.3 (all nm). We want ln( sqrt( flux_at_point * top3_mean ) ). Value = 2.13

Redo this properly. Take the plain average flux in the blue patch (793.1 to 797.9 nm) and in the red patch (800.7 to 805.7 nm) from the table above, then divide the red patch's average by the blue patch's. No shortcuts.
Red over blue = 0.971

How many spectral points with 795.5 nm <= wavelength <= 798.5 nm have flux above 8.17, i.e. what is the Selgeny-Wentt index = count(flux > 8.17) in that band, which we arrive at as 10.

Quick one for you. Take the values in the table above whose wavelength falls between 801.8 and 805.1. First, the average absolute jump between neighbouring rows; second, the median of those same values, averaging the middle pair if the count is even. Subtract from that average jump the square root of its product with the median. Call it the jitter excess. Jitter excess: -1.355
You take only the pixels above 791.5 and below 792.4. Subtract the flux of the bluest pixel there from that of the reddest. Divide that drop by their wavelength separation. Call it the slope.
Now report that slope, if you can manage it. 0.5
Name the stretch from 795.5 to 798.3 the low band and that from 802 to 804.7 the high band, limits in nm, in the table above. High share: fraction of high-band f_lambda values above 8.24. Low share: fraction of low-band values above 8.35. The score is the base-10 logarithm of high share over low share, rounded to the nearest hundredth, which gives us -0.43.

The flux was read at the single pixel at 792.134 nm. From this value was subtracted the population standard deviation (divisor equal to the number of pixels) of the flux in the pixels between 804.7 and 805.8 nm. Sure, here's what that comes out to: 8.2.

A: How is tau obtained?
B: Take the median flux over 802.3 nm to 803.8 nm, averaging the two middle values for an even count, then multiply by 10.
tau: 78.4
